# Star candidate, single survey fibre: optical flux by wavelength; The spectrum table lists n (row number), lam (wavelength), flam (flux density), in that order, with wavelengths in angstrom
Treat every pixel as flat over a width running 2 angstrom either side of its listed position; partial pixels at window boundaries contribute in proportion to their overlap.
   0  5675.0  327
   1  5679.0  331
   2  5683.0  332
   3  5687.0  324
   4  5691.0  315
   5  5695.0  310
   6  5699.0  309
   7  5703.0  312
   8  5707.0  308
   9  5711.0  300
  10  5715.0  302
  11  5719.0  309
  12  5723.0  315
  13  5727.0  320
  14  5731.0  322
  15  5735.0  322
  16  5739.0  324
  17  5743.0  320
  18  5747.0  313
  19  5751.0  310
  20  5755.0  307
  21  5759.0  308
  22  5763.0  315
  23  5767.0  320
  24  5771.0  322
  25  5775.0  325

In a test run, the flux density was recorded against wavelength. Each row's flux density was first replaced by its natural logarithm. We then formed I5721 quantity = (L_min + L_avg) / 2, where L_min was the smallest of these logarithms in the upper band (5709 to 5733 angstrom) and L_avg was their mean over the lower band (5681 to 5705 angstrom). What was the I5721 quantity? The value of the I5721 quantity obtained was 5.73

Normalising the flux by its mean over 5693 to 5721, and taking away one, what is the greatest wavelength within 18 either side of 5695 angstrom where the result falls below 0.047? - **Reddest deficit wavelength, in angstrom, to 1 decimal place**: 5711.0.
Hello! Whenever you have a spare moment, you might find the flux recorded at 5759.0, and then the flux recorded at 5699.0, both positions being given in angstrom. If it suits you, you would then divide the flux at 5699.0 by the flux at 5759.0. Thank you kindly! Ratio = 1.00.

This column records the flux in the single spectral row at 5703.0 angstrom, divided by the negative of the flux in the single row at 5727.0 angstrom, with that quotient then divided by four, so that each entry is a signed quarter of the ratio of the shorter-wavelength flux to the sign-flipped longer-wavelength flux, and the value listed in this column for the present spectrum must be -0.244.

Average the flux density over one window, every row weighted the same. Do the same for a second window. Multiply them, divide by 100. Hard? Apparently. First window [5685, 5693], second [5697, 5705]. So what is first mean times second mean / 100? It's 992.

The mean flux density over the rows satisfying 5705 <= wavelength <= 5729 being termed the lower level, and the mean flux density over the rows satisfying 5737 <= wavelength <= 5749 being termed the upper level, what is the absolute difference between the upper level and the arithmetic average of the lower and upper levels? 5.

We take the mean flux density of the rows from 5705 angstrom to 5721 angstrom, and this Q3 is 305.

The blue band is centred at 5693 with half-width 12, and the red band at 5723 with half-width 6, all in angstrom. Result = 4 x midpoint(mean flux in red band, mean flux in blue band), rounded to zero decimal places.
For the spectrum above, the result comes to 1263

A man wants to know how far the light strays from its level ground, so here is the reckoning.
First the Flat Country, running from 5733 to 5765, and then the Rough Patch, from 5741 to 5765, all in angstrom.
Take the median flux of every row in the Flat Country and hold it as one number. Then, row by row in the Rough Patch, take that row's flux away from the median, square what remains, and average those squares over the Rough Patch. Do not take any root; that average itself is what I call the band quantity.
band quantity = 23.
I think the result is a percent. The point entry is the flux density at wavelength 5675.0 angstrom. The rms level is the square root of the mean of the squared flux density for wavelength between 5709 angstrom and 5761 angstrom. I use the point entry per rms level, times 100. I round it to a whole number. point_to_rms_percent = 104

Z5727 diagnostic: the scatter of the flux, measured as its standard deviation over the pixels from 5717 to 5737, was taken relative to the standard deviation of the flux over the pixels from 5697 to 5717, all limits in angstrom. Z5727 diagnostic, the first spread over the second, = 1.1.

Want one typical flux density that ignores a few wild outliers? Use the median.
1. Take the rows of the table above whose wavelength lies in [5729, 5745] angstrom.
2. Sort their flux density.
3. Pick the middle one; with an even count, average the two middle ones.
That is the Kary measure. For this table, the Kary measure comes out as 322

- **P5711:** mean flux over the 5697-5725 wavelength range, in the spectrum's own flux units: 308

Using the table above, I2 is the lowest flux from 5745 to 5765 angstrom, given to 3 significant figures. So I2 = 307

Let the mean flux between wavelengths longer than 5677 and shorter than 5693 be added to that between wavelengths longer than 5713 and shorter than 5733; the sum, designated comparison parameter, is 639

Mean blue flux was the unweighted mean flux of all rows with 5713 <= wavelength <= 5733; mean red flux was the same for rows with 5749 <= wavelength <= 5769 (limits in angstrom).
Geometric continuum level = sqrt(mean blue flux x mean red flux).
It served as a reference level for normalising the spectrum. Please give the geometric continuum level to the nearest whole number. 313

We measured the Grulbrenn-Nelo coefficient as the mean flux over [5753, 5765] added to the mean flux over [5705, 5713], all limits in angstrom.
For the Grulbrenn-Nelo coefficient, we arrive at 614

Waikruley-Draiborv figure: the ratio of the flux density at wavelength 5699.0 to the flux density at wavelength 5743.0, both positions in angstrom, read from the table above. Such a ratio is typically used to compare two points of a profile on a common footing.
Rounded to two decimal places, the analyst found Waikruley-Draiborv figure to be 0.97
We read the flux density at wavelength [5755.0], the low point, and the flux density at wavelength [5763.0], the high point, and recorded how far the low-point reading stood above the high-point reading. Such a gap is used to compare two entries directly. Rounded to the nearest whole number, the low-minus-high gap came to -8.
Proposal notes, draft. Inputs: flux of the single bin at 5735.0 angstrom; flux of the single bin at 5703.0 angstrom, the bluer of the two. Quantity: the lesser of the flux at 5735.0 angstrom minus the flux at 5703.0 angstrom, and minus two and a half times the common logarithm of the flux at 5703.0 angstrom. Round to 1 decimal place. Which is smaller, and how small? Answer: -6.2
